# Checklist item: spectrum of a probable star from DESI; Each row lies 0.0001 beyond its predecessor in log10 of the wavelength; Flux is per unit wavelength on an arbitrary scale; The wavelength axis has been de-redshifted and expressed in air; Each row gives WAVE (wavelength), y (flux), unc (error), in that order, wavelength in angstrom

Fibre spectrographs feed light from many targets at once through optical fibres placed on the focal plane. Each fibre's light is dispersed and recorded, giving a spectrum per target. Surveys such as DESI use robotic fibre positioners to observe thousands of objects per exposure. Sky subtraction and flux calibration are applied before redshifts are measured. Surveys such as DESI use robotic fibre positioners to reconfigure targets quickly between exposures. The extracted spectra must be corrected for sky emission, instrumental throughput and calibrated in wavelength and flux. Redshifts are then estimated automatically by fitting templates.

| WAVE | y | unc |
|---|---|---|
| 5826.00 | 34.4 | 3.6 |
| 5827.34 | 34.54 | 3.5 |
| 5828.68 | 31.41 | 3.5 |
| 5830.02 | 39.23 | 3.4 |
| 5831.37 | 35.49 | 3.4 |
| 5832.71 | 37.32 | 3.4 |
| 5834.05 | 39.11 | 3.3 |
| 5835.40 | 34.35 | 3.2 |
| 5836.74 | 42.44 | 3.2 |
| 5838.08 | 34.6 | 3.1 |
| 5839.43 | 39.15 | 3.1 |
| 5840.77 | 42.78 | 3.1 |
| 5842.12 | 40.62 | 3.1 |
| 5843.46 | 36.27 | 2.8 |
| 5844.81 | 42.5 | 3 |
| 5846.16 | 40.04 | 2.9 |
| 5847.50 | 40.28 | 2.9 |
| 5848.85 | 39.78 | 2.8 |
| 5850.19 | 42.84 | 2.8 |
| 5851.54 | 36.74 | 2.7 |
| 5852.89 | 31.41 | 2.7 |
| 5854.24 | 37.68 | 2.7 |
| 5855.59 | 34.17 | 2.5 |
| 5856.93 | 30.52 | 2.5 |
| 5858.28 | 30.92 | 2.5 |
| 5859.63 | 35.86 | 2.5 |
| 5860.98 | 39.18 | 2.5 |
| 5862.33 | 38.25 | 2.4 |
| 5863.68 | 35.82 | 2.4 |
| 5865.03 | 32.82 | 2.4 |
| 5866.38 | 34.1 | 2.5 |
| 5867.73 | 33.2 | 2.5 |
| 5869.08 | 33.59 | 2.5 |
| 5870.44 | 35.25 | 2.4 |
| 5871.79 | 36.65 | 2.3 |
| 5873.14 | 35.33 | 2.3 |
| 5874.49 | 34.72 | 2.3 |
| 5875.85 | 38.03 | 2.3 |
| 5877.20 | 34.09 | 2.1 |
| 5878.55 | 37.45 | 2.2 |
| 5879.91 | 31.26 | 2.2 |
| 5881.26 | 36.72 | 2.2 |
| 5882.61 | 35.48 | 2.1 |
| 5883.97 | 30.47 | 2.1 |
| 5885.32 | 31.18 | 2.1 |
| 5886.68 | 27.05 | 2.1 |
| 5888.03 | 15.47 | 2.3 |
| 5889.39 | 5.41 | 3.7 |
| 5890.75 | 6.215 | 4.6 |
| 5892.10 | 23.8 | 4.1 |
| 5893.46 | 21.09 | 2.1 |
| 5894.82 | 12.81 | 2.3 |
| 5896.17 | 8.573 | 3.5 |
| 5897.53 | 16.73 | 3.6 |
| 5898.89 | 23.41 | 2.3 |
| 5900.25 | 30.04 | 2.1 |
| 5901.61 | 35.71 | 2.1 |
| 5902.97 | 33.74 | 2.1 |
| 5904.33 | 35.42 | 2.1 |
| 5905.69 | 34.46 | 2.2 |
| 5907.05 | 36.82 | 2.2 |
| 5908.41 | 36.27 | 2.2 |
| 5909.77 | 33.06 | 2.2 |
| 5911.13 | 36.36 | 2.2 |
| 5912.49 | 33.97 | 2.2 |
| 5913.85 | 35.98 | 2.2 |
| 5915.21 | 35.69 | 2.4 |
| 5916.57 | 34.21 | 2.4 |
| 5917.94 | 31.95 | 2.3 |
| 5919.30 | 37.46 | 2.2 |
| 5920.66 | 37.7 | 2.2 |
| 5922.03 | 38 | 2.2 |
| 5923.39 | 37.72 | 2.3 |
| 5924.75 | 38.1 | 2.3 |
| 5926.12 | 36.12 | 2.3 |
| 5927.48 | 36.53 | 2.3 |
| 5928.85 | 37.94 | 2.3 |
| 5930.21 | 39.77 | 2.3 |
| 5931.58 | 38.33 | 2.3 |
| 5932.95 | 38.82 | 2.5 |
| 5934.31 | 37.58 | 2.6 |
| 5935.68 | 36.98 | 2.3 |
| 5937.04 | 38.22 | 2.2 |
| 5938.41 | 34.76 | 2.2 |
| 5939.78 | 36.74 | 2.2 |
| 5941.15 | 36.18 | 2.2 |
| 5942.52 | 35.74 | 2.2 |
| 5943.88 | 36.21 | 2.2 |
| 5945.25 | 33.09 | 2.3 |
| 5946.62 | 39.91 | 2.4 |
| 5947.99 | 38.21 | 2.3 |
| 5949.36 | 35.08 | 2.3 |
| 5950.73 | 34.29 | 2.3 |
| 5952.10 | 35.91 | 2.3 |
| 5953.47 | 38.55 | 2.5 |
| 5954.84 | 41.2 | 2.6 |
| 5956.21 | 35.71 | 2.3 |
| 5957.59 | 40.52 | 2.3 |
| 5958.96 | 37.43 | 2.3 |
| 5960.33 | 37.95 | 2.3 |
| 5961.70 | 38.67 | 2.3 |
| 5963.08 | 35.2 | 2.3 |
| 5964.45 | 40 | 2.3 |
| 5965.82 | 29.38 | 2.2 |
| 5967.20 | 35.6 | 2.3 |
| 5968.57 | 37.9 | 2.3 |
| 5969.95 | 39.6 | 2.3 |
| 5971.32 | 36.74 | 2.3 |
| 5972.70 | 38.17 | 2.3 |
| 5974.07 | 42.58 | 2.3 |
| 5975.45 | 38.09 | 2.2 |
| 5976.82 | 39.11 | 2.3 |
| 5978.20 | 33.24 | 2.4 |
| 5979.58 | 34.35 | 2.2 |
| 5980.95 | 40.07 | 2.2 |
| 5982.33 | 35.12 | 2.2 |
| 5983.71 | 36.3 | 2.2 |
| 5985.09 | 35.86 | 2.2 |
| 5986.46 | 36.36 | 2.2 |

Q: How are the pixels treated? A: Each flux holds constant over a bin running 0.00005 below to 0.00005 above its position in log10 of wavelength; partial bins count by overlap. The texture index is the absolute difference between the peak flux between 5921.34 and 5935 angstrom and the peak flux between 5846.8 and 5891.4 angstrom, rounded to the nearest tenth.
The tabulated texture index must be 3.1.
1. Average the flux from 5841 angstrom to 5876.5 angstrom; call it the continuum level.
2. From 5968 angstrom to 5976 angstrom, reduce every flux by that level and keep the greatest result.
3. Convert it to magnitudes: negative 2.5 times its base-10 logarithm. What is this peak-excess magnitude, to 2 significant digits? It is -2.0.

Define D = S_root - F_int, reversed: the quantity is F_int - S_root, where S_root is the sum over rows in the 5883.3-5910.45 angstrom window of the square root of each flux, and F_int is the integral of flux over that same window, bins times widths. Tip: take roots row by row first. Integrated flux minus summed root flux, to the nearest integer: 579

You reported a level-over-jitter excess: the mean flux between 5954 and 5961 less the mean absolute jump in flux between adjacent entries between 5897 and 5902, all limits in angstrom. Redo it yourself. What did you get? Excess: 32.2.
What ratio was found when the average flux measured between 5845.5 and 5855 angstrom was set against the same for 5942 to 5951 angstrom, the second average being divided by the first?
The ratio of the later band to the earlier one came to 0.94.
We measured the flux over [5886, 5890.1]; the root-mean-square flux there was 18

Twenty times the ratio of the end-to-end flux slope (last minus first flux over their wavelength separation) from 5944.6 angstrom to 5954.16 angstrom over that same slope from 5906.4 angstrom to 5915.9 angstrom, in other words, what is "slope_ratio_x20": -96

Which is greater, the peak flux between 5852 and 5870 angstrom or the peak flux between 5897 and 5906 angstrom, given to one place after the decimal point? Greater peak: 39.2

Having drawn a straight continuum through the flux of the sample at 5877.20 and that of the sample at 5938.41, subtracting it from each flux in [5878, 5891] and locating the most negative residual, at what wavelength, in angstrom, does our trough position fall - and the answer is 5889.39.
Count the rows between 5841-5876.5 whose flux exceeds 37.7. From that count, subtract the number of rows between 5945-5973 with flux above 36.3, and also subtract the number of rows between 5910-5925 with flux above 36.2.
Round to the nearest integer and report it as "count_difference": -10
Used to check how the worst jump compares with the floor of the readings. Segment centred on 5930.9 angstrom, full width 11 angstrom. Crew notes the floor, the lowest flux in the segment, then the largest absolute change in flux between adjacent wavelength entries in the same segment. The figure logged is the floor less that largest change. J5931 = 34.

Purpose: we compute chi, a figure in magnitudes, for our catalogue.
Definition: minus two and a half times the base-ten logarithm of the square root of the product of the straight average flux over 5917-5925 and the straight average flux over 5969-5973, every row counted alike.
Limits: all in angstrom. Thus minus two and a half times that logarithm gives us -3.93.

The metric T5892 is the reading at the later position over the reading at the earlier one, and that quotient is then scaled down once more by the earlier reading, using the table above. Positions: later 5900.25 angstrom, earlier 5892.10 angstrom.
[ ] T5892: 0.053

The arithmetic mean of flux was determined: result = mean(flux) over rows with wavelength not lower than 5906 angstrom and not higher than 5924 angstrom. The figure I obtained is 35.8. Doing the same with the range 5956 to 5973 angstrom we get 37.1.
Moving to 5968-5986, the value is 37.5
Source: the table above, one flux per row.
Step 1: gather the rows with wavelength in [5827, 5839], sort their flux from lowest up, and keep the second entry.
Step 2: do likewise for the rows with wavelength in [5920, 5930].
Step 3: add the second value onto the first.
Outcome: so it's 70.9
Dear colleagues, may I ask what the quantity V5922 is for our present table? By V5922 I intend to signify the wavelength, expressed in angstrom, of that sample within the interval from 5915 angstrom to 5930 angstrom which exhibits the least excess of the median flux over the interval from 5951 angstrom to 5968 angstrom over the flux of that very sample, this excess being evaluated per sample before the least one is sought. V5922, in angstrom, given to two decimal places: 5924.75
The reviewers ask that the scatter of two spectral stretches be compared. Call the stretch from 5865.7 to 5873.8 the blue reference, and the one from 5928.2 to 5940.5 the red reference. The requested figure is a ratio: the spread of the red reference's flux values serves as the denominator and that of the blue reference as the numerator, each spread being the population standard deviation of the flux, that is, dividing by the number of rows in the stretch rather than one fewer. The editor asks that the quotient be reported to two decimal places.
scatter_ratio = 0.87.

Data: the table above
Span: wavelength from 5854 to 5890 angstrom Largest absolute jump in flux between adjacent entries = 11.6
